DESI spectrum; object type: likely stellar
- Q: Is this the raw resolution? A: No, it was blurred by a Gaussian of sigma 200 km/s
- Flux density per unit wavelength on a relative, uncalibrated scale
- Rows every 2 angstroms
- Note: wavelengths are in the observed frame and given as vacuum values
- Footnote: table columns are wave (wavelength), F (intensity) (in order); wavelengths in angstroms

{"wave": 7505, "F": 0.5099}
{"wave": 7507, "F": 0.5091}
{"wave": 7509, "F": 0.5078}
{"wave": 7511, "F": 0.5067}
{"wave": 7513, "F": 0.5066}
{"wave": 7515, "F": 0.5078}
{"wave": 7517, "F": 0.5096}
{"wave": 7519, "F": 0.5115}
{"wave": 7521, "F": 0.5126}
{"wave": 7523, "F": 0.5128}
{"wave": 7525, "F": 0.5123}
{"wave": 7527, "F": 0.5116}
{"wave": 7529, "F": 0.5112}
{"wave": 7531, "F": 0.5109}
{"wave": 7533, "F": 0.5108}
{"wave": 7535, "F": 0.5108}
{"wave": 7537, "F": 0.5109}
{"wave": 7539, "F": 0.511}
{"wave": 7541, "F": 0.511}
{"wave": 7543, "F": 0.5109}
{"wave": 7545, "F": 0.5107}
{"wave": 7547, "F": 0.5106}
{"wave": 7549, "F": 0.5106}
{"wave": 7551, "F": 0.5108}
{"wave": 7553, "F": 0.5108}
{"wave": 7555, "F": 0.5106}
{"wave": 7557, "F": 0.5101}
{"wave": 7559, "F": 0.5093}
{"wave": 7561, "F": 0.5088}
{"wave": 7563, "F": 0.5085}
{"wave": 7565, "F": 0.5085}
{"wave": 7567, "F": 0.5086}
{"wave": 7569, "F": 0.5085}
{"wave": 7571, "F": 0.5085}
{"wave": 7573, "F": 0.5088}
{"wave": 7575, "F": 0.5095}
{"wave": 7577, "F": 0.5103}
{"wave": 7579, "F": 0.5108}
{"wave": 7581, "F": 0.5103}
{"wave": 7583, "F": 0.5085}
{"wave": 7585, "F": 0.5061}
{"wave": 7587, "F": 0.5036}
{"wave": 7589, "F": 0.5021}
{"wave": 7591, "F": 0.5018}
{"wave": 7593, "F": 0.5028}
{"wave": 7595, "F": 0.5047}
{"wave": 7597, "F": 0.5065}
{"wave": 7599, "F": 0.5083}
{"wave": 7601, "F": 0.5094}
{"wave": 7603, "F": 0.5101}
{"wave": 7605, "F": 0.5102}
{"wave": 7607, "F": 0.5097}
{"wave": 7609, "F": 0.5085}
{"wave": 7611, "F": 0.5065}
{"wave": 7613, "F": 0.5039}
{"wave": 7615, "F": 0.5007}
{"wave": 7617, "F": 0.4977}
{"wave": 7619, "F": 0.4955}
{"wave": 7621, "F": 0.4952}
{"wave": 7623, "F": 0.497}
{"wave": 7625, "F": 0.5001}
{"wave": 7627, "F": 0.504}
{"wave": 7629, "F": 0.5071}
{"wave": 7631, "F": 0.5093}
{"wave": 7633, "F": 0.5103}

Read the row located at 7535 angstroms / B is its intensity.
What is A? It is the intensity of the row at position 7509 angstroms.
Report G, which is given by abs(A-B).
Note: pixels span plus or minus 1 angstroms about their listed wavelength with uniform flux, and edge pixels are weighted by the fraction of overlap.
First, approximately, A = 0.5078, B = 0.5108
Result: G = 0.0030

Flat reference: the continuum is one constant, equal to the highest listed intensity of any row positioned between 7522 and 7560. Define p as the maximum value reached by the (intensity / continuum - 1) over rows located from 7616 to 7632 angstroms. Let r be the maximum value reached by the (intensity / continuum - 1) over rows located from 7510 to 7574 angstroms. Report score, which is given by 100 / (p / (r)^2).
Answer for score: 0.00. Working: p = -0.0068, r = 0.0000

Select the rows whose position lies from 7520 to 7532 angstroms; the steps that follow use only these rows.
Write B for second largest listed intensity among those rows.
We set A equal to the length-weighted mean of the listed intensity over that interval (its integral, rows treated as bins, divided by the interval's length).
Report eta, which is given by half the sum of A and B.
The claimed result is 0.512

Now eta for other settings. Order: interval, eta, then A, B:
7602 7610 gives 0.510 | 0.510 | 0.5101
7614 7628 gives 0.500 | 0.499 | 0.5007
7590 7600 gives 0.506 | 0.505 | 0.5065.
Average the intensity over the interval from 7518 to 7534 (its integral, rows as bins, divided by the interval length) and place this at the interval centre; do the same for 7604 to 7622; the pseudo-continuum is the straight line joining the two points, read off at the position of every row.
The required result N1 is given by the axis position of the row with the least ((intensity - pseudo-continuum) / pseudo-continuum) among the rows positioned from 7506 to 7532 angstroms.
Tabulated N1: 7511 angstroms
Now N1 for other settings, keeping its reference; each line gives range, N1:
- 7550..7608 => 7591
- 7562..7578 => 7563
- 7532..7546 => 7533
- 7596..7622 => 7621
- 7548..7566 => 7563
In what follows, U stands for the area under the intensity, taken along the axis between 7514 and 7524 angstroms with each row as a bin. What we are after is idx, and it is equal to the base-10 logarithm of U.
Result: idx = 0.708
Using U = 5.11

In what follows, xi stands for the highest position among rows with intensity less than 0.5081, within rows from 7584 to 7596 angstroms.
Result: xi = 7595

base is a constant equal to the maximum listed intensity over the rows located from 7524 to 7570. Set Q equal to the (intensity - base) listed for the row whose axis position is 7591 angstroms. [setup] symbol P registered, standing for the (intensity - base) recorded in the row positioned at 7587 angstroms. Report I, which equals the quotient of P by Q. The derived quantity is 0.8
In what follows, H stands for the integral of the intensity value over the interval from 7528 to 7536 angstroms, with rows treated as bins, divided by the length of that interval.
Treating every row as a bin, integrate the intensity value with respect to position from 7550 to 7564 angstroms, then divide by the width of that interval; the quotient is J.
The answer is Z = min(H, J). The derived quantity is 0.510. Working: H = 0.511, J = 0.510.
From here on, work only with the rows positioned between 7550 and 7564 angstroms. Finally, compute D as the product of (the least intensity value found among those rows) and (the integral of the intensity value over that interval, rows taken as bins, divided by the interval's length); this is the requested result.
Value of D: 0.2593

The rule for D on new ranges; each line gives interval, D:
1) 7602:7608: 0.2599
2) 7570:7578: 0.2590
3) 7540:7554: 0.2608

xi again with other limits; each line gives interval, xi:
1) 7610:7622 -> 7621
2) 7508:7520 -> 7515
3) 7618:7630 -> 7629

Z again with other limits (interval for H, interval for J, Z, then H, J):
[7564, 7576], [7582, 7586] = 0.507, 0.509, 0.507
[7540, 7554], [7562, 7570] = 0.509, 0.511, 0.509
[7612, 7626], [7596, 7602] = 0.499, 0.499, 0.508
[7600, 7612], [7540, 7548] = 0.509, 0.509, 0.511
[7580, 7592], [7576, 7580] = 0.505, 0.505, 0.511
